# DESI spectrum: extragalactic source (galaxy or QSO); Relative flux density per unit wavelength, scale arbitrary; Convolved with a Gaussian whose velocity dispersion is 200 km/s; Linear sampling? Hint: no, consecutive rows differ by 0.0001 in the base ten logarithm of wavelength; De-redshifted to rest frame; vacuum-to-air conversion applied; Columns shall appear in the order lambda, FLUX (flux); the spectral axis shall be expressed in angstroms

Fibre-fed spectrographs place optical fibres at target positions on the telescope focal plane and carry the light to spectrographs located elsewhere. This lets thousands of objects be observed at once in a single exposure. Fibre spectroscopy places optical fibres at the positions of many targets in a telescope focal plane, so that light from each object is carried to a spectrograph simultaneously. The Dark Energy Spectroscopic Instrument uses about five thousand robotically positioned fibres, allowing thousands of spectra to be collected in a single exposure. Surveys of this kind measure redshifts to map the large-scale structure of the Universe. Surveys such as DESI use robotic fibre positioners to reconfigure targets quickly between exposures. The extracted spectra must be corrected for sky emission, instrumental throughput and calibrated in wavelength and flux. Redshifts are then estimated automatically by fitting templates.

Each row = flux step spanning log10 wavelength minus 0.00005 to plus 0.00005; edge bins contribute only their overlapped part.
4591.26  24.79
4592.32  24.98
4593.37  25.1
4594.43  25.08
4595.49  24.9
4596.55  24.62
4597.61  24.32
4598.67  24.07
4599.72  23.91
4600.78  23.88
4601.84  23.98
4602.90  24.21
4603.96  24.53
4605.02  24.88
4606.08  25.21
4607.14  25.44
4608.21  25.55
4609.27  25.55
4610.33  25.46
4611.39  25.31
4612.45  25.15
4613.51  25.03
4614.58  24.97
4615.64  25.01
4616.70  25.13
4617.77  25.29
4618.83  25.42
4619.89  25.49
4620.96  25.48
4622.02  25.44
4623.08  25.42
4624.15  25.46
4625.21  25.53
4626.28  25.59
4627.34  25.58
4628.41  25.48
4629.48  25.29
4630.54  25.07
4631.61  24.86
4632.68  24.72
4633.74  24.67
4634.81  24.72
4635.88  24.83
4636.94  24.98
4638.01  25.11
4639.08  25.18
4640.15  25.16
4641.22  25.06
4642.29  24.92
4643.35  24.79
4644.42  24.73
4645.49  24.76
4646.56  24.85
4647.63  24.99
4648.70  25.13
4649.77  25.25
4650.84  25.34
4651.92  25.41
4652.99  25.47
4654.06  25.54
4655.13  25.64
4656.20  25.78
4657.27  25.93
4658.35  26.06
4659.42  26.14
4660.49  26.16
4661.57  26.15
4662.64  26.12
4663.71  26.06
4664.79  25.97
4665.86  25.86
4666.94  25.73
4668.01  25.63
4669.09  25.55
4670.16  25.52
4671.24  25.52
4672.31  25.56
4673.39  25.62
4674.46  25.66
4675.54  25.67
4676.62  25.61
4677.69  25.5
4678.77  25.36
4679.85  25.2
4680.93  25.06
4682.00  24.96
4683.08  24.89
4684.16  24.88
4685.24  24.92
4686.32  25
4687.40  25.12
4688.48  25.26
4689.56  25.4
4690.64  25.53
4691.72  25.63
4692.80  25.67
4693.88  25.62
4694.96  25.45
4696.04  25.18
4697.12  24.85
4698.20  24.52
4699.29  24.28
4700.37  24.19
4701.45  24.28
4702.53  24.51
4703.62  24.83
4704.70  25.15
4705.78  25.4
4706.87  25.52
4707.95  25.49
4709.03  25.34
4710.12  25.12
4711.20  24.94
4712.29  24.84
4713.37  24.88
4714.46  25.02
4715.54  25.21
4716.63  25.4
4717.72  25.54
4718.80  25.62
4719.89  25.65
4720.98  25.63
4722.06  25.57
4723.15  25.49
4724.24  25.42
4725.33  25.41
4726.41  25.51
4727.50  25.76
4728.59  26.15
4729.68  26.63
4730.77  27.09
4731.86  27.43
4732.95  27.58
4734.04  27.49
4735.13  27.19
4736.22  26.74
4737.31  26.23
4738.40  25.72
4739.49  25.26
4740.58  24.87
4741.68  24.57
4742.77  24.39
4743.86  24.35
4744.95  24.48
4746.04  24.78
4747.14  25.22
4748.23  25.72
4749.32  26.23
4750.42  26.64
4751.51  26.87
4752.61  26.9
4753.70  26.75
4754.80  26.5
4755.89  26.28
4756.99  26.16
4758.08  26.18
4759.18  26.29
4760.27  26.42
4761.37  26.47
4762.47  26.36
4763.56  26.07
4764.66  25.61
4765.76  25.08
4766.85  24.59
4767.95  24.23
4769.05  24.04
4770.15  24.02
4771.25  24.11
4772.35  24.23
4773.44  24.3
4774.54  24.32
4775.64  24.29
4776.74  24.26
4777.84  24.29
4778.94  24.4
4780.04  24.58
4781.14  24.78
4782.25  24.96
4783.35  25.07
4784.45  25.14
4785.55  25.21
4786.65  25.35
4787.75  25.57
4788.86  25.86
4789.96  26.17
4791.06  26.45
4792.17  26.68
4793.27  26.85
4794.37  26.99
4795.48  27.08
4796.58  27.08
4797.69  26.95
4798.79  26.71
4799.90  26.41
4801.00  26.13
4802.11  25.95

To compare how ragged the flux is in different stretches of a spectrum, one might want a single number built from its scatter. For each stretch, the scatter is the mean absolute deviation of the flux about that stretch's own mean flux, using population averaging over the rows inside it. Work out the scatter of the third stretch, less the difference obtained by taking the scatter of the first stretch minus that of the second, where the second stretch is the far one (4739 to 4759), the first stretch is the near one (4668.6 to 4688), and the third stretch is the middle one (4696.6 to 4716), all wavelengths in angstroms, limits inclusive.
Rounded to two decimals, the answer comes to 0.89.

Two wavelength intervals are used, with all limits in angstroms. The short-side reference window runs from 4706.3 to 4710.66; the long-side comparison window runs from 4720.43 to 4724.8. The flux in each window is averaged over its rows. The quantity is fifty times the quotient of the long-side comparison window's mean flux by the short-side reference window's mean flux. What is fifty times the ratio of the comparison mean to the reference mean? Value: 50.3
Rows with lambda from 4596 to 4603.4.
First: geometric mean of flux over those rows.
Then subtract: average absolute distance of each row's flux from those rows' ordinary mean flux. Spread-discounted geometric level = 23.9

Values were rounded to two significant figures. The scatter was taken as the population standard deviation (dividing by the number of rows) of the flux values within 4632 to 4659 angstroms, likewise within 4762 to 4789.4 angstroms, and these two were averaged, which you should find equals 0.53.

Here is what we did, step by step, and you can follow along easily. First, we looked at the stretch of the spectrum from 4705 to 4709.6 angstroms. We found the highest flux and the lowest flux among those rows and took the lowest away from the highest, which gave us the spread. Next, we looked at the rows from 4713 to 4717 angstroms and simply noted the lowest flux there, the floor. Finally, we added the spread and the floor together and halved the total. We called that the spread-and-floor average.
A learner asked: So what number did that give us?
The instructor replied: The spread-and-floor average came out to 12.5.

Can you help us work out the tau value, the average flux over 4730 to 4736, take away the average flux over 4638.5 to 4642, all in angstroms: 2.22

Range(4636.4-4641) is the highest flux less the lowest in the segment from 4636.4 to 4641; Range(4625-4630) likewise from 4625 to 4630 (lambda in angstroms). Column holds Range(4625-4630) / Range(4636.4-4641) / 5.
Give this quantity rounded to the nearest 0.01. 0.30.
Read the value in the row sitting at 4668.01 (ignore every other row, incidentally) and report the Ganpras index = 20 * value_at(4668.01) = 513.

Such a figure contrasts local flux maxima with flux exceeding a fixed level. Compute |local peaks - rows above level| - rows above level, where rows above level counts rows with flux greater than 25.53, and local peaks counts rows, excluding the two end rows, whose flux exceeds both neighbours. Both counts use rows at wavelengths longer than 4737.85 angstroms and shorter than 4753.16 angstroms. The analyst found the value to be 0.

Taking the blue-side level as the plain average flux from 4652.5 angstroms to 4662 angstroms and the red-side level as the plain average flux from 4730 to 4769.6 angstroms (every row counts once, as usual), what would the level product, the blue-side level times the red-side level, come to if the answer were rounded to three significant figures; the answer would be 670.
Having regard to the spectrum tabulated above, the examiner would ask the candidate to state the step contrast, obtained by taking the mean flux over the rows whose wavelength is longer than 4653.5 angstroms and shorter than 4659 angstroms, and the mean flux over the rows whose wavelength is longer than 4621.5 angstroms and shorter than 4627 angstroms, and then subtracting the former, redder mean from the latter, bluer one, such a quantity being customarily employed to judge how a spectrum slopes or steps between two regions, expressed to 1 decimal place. -0.3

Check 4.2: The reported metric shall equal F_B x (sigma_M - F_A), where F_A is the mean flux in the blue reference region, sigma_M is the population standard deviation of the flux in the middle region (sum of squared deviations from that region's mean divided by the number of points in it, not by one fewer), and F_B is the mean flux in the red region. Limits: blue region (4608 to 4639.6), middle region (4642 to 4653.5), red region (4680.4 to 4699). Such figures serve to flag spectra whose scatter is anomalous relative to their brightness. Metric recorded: -628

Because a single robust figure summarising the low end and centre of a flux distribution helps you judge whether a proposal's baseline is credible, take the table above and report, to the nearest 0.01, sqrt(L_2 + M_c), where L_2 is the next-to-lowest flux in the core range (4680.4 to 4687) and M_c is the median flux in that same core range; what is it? 7.06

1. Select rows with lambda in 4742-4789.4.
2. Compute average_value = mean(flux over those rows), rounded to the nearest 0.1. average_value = 25.3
